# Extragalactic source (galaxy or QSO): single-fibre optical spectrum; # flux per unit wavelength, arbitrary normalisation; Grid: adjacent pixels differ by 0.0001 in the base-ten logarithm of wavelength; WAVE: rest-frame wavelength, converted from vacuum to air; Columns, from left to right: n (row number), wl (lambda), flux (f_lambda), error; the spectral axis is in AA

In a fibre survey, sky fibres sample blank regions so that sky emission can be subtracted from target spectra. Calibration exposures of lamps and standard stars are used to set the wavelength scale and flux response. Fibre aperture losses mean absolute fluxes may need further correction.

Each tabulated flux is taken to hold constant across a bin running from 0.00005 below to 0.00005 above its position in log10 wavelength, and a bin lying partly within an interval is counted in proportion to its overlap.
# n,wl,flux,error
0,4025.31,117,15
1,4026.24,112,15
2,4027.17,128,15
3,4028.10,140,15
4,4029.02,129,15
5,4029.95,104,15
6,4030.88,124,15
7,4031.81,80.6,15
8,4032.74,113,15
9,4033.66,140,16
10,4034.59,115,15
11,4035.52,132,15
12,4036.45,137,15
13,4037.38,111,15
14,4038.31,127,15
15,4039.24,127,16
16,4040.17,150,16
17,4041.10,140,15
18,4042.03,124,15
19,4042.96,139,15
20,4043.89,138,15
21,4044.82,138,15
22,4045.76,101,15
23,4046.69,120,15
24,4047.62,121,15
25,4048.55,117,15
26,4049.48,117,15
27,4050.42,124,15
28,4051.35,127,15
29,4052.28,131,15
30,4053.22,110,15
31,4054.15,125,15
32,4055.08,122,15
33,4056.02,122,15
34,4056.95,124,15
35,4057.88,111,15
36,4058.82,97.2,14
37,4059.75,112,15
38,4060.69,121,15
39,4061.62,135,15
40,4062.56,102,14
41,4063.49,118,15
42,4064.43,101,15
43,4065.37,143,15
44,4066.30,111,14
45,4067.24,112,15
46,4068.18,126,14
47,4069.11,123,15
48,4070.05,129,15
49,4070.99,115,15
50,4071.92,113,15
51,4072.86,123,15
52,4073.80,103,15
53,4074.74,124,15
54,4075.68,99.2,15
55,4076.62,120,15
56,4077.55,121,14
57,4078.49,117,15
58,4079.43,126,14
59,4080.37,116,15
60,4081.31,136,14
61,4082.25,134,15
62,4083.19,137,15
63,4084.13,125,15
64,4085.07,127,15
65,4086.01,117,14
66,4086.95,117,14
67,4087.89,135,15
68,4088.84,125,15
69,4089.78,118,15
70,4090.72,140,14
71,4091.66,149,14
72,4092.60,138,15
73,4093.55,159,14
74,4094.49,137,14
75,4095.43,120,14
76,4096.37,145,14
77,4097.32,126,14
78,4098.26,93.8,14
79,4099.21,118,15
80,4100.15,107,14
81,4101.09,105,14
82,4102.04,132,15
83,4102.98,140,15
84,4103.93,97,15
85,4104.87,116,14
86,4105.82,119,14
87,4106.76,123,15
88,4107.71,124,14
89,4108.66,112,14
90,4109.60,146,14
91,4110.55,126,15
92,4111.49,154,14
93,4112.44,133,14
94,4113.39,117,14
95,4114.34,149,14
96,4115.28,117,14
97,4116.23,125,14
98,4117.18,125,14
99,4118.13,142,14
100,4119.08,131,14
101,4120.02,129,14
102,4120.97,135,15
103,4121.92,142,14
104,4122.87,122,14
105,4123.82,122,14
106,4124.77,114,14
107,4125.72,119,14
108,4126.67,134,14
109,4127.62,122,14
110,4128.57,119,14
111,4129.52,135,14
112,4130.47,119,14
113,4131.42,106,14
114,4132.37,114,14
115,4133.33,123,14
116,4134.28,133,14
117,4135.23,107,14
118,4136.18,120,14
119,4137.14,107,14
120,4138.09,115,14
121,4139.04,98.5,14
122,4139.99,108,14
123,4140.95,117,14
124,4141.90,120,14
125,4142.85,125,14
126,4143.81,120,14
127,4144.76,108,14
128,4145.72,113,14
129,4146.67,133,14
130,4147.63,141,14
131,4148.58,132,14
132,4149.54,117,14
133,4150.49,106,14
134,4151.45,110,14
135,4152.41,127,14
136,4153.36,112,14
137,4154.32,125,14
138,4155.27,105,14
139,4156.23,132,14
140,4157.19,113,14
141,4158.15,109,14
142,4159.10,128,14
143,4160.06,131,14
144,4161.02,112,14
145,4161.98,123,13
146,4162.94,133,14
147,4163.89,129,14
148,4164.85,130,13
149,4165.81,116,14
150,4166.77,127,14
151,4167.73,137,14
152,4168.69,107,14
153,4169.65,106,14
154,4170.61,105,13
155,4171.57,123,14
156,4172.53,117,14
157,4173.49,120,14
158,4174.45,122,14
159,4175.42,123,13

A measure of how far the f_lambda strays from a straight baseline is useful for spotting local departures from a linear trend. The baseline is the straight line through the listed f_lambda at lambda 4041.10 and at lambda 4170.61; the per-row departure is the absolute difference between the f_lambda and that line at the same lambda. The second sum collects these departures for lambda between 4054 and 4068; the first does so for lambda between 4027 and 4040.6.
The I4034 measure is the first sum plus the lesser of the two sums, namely 577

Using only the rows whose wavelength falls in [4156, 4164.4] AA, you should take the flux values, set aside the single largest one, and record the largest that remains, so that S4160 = 132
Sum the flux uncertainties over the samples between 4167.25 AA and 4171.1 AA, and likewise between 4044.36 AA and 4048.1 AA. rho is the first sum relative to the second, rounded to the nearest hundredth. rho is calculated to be 0.92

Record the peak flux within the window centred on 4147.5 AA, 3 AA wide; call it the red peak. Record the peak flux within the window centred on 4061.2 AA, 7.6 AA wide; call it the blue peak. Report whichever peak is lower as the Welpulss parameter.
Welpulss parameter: 135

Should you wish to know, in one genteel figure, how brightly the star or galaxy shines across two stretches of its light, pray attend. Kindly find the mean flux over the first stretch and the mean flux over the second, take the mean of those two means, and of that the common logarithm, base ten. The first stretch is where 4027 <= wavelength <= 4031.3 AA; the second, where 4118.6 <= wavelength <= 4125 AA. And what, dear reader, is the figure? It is 2.10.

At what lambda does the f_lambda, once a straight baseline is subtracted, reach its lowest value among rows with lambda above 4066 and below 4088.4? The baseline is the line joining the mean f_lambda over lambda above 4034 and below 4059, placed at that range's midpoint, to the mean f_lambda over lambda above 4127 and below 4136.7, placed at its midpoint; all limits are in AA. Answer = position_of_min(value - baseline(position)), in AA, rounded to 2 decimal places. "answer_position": 4075.68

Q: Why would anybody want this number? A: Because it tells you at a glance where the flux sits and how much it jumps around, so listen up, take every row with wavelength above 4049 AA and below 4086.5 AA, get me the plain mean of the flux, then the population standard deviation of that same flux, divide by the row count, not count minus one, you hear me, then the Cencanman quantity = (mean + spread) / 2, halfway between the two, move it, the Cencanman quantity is 65.2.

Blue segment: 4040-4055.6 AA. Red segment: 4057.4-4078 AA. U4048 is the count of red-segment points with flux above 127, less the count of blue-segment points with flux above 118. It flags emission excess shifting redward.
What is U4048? -10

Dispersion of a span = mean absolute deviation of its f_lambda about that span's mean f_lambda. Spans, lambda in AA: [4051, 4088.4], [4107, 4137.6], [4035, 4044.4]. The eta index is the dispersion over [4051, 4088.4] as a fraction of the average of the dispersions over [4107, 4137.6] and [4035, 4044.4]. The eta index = 1.0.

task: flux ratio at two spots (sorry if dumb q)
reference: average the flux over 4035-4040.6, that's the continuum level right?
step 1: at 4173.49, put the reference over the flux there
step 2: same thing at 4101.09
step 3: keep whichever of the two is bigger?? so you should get 1.24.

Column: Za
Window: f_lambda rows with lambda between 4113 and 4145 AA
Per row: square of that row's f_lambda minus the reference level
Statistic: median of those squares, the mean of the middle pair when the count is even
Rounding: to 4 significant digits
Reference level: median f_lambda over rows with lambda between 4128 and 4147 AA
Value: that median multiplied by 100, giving 4900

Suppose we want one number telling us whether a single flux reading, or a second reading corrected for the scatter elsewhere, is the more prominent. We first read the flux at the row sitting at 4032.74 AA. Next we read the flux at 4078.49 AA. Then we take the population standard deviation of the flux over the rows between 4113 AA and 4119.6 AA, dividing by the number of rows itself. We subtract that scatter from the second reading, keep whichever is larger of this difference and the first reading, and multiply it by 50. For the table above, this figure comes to 5650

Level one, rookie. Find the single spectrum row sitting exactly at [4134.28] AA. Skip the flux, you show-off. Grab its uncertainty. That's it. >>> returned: 14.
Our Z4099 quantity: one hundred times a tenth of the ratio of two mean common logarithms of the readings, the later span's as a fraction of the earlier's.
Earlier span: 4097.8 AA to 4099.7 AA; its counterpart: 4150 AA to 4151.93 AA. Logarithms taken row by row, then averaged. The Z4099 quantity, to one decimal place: 10.1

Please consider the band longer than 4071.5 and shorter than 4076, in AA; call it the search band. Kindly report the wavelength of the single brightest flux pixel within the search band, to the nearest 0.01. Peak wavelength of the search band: 4074.74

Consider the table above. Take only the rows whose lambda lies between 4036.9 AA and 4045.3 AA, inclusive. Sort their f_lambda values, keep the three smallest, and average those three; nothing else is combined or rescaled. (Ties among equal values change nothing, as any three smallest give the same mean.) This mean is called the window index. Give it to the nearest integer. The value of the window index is 121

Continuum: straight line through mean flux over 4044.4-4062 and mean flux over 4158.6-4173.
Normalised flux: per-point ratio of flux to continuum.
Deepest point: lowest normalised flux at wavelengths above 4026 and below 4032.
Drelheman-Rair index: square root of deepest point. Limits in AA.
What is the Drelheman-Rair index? 0.822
